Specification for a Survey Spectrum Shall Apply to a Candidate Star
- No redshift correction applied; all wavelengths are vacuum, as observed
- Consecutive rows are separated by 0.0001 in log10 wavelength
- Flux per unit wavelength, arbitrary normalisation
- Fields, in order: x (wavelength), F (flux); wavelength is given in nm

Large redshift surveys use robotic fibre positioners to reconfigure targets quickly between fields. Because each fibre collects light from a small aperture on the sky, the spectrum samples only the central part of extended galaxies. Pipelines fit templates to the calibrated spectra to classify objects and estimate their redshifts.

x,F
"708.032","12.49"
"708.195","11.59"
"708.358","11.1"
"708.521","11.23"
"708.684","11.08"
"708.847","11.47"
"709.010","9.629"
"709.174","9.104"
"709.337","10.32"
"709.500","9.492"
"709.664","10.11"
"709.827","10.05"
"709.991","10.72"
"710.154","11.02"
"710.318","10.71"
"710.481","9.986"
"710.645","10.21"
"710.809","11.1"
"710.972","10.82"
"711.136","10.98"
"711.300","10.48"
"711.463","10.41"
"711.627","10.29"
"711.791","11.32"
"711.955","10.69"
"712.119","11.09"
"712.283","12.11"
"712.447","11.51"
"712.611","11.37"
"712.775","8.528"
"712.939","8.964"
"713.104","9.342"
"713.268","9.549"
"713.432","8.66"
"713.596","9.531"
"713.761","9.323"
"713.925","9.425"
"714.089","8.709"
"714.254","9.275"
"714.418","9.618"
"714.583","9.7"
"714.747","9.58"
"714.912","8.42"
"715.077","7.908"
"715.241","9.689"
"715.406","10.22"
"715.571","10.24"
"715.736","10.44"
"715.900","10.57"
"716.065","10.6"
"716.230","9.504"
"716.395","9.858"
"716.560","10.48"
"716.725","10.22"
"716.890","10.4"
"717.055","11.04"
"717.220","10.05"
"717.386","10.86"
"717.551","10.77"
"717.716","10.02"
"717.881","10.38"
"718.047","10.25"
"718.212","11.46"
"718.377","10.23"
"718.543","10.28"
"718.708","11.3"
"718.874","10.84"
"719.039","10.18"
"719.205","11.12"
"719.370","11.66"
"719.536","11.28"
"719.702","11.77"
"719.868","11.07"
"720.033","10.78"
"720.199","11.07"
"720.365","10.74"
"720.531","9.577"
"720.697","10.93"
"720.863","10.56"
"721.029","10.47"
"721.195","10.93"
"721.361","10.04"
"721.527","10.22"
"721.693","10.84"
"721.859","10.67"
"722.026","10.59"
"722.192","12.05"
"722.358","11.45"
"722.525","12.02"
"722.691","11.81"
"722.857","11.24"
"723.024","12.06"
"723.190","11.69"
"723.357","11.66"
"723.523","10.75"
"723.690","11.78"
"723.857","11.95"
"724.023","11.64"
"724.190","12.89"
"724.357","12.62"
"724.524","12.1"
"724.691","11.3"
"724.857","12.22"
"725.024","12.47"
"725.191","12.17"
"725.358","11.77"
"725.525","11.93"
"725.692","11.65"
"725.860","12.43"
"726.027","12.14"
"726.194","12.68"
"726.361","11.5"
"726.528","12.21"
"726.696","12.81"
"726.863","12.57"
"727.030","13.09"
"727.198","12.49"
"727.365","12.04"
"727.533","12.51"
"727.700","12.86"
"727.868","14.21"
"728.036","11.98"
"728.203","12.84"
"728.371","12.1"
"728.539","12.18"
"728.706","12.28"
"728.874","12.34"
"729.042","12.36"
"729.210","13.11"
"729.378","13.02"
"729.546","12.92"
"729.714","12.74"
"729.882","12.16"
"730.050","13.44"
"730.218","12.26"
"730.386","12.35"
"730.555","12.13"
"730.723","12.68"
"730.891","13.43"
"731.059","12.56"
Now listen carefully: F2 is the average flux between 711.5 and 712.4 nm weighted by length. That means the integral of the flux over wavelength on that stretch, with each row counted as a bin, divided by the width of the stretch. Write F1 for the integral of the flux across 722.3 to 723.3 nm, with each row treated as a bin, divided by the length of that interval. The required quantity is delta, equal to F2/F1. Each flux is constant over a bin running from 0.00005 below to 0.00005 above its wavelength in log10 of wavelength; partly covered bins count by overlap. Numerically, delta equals 0.95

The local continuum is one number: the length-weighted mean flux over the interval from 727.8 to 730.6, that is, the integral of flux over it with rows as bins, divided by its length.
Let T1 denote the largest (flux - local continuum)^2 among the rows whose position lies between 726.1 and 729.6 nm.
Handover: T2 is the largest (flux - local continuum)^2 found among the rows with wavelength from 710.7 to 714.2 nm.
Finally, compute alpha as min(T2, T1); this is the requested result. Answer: 2.6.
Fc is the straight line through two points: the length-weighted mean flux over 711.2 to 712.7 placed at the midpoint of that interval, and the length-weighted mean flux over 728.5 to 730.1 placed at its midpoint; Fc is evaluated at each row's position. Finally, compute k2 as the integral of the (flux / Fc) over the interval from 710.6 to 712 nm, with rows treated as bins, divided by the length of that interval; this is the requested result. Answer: 0.98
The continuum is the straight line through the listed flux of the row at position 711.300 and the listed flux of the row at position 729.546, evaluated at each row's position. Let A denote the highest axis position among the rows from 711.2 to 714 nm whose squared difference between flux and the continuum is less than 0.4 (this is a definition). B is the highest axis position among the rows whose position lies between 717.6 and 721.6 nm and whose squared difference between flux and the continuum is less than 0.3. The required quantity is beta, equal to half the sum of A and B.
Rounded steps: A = 712.119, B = 719.702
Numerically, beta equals 715.91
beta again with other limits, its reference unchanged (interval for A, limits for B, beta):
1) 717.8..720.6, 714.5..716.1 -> 718.13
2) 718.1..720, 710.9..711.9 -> 715.75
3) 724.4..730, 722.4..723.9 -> 726.79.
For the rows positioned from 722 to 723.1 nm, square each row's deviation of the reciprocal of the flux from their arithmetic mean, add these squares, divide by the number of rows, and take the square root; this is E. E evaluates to 0.004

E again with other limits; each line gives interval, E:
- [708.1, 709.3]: 0.009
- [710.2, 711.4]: 0.003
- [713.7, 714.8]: 0.004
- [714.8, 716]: 0.012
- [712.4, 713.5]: 0.011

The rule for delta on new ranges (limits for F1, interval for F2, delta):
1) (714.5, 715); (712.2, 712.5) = 1.29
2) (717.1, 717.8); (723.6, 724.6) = 1.16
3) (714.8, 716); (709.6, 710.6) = 1.08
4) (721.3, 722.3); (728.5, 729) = 1.14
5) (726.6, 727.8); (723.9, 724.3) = 0.97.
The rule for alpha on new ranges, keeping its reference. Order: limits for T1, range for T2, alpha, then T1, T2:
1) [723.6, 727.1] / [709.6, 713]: 1.7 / 1.7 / 17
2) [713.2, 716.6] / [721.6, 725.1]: 4.1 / 22.1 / 4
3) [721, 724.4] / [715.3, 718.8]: 6.6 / 6.6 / 10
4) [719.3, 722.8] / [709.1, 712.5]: 9.2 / 9.2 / 12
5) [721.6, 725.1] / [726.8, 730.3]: 2.6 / 4.1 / 3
